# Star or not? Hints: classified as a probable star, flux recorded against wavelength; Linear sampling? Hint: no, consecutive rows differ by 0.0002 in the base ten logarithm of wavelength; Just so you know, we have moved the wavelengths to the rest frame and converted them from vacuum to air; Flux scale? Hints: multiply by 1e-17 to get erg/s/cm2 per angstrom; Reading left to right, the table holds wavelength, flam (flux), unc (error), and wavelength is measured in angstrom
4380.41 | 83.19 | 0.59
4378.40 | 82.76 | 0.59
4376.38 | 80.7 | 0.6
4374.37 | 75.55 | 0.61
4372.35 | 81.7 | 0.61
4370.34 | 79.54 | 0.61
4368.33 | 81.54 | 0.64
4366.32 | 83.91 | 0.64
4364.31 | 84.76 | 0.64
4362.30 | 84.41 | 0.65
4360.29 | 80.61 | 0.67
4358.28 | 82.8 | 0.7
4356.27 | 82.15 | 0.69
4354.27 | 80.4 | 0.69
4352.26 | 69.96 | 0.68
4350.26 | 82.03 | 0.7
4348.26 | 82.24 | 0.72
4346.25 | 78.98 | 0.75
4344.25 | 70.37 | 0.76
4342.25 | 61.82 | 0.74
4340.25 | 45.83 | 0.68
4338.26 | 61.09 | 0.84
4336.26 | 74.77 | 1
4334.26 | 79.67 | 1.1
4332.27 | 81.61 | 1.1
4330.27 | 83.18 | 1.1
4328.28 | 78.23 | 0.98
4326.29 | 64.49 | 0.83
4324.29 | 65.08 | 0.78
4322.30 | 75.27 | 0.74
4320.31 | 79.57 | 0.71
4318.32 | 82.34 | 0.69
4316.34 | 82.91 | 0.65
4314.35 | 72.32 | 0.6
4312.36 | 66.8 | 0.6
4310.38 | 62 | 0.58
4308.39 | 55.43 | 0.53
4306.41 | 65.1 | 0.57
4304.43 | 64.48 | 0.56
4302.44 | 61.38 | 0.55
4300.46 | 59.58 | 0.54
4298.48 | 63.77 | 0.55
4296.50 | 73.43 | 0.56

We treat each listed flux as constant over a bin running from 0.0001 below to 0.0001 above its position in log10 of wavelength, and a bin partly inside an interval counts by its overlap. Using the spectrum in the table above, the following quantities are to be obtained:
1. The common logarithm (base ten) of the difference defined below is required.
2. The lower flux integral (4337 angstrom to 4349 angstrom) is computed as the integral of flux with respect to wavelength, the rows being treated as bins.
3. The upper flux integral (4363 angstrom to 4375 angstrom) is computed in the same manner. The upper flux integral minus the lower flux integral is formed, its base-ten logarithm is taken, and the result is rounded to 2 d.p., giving 2.25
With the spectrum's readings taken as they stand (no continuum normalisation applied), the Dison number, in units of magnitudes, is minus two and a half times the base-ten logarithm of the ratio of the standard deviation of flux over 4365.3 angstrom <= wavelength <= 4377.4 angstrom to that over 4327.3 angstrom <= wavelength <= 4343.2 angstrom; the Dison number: 1.7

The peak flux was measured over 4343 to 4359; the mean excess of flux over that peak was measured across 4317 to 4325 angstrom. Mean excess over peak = -7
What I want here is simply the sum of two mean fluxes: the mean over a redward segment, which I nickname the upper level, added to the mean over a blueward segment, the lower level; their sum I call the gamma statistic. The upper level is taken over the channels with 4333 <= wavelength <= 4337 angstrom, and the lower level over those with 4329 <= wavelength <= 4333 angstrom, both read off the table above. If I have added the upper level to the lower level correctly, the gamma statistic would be 160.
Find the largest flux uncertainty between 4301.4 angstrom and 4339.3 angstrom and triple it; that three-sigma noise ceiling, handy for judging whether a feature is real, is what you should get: 3.3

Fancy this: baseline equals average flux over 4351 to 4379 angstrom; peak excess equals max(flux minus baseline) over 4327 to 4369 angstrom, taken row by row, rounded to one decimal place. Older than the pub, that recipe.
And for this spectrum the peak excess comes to 4.0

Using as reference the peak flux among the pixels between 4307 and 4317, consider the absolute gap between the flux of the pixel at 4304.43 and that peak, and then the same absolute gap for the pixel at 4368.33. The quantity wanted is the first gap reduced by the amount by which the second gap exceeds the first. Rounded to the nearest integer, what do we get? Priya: 35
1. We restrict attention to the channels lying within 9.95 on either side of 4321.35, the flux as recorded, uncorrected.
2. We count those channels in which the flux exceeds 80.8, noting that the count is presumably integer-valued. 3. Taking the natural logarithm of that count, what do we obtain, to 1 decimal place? 1.1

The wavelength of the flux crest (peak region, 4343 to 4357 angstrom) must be 4348.26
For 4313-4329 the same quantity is 4316.34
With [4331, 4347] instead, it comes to 4332.27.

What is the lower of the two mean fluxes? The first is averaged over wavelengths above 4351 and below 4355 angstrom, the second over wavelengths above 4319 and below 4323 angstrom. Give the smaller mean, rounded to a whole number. 75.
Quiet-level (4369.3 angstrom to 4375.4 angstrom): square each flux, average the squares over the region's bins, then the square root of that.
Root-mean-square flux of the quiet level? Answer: 79.0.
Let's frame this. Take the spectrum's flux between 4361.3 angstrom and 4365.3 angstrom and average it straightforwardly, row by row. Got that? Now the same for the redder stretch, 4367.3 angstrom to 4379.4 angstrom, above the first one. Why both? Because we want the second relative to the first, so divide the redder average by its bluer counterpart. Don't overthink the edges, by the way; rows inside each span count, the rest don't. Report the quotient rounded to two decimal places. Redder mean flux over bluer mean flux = 0.95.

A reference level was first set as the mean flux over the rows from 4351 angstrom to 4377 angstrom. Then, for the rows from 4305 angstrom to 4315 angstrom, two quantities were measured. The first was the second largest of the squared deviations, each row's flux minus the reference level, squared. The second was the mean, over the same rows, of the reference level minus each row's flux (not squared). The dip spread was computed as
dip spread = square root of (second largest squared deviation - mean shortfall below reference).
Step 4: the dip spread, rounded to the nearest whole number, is 18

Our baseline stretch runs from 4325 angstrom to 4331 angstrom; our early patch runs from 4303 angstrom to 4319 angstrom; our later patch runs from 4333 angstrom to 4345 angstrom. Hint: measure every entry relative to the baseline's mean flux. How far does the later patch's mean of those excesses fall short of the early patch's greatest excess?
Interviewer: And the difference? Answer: 17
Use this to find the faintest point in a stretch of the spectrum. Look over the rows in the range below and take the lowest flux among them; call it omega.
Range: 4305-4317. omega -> 55.43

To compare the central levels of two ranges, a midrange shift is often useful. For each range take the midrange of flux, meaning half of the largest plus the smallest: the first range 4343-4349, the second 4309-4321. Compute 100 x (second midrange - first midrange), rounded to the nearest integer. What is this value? -385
